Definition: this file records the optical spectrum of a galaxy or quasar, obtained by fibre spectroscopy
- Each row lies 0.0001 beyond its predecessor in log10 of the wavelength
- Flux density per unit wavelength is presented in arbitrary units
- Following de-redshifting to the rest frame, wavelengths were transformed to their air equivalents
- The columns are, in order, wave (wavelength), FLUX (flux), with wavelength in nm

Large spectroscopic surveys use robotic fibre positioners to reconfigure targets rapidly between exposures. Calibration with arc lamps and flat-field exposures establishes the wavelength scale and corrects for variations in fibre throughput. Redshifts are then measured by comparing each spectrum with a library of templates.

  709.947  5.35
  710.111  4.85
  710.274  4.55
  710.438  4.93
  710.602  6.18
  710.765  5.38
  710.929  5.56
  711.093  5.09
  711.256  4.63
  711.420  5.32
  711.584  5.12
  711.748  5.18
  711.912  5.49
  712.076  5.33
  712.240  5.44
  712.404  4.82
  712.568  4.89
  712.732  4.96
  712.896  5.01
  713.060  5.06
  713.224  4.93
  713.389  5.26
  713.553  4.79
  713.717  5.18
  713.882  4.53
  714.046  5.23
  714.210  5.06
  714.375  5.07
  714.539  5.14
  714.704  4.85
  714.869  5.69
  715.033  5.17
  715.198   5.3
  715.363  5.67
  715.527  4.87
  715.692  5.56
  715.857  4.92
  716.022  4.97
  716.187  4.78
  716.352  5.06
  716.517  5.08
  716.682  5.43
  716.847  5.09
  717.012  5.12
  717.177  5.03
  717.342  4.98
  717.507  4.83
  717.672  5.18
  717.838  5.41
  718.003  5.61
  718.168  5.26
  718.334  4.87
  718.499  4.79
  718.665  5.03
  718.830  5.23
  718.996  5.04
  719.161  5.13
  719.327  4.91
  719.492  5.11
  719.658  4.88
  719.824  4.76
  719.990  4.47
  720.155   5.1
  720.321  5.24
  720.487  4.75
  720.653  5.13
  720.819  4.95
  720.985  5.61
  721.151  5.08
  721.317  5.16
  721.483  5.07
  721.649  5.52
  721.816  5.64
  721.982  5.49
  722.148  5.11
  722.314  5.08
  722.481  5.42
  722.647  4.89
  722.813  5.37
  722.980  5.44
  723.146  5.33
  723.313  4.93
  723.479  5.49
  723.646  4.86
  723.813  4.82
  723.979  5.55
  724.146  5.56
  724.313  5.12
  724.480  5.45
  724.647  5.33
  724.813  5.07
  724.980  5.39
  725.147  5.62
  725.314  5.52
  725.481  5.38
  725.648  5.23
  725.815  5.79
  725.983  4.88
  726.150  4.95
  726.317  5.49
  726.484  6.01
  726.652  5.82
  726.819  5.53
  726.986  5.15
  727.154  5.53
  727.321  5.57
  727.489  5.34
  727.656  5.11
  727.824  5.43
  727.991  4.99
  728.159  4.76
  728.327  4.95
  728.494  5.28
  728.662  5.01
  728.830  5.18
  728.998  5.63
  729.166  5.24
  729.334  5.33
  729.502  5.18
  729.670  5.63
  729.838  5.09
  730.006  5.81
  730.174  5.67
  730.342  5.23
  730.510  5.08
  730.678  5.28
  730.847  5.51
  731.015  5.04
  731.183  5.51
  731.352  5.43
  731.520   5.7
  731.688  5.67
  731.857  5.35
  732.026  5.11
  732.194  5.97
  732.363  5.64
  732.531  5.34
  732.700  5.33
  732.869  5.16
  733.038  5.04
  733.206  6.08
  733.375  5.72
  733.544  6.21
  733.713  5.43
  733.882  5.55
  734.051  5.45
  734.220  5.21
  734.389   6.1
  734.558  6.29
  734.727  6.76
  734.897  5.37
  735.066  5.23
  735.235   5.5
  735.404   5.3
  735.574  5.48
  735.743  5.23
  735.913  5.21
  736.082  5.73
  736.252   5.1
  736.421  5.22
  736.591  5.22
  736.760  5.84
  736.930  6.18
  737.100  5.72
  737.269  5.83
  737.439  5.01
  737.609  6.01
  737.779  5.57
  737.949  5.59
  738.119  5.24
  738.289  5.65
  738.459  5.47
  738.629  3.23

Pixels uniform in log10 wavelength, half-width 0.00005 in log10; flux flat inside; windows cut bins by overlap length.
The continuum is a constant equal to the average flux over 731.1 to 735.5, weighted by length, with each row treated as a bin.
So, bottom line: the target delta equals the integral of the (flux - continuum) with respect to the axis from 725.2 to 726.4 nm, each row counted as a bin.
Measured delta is -0.32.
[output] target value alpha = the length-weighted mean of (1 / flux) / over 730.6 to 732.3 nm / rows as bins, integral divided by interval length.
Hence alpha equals 0.184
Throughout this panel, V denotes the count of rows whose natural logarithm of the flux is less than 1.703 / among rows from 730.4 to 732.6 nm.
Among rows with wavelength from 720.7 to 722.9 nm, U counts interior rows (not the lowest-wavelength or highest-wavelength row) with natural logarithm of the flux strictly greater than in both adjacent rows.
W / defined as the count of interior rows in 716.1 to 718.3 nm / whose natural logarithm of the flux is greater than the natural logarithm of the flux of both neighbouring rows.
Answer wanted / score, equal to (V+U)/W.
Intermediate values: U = 4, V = 7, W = 3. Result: 3.7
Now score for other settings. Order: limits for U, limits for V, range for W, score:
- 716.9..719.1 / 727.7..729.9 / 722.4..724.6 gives 4.3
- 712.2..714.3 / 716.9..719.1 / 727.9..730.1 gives 4.0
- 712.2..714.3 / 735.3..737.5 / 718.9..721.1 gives 3.0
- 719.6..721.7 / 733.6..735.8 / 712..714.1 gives 3.0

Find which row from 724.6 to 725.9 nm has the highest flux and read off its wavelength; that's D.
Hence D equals 725.815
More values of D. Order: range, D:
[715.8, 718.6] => 718.003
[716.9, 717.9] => 717.838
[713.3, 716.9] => 714.869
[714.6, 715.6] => 714.869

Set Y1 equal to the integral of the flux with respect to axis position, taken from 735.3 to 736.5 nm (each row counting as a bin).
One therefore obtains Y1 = 6.4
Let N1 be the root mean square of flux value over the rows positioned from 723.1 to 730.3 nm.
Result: 5.33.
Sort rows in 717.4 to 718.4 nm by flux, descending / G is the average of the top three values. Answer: 5.43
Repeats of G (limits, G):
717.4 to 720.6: 5.43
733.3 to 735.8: 6.42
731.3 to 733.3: 5.92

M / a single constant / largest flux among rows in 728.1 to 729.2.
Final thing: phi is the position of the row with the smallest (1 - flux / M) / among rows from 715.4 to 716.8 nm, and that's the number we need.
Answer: 715.692 nm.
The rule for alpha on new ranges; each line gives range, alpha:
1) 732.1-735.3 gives 0.178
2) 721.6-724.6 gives 0.190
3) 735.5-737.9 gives 0.182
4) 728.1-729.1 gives 0.195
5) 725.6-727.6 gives 0.185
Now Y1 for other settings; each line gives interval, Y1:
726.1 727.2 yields 6.1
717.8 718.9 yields 5.7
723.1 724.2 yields 5.7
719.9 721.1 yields 6.0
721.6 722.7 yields 5.8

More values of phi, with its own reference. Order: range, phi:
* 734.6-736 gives 734.727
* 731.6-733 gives 732.194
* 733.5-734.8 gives 734.727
